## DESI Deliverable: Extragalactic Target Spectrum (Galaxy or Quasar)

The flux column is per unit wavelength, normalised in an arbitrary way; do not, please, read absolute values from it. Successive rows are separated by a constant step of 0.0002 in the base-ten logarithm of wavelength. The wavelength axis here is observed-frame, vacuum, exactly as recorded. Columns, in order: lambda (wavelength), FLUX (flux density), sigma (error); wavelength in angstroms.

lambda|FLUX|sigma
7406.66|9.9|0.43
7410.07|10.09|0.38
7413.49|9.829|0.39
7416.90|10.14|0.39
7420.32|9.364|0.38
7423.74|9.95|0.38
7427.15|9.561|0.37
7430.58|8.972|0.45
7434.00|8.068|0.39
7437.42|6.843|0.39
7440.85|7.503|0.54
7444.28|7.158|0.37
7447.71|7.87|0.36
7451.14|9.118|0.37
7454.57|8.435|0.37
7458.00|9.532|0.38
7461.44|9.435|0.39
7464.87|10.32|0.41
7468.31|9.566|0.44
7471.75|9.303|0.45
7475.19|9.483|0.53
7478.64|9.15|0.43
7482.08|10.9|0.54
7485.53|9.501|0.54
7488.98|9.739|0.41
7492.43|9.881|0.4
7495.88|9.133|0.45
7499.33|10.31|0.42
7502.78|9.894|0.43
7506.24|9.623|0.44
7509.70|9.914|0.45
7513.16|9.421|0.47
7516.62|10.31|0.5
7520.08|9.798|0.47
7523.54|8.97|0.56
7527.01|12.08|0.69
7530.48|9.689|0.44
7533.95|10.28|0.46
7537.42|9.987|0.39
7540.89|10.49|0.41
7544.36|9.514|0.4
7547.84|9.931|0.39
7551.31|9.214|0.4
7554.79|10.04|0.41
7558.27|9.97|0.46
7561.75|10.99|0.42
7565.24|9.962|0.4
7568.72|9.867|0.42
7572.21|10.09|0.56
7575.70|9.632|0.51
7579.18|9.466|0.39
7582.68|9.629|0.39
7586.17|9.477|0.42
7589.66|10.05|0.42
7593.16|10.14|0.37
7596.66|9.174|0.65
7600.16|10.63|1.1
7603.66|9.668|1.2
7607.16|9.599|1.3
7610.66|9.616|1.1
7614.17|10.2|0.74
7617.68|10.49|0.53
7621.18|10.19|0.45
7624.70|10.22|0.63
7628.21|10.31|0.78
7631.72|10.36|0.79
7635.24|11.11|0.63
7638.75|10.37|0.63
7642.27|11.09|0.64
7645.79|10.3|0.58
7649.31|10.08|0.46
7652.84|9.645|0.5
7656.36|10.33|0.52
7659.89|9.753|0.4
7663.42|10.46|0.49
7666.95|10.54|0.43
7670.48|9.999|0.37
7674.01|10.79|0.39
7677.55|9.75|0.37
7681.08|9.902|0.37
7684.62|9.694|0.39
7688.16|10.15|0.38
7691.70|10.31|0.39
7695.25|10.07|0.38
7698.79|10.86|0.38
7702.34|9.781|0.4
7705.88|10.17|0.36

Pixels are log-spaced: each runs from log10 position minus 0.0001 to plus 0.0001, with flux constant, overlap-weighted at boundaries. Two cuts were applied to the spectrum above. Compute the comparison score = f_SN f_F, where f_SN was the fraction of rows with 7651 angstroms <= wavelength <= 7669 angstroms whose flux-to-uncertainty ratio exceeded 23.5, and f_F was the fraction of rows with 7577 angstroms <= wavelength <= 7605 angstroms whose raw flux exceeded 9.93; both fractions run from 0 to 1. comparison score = 0.15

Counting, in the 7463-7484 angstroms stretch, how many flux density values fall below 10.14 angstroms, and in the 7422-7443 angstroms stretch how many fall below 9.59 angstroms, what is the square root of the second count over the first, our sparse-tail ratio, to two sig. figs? 1.1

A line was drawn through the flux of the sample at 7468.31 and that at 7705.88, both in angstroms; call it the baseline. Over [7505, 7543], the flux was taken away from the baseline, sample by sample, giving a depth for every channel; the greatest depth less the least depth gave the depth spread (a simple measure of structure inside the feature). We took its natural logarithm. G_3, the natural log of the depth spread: 1.13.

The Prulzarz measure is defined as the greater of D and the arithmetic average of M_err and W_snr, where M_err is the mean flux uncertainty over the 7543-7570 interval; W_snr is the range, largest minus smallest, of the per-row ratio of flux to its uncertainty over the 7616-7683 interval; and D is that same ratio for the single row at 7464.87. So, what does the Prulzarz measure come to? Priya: 25.2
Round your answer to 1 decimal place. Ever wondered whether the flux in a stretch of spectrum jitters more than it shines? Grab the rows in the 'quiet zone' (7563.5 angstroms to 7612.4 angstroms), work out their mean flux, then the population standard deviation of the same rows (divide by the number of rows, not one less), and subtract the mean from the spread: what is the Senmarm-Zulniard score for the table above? -9.4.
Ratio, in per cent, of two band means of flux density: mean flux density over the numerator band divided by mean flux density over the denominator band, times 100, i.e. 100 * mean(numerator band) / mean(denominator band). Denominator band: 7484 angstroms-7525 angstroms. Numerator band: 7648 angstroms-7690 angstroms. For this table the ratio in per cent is 104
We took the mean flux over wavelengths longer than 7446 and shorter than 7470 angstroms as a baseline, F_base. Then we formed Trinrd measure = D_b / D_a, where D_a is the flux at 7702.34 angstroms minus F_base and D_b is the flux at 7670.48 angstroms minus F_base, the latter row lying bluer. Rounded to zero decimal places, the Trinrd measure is 1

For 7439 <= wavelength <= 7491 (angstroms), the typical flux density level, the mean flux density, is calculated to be 9.1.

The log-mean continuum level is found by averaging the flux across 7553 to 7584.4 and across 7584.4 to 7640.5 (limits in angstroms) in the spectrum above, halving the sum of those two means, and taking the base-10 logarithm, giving 1.00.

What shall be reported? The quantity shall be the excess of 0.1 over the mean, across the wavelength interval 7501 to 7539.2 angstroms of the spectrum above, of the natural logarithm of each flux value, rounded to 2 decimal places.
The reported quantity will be -2.20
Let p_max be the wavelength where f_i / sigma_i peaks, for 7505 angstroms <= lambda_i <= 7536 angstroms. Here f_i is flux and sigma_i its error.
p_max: 7533.95 angstroms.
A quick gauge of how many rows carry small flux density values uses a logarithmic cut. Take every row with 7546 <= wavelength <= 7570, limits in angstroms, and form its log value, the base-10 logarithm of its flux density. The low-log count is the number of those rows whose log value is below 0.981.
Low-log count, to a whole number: 1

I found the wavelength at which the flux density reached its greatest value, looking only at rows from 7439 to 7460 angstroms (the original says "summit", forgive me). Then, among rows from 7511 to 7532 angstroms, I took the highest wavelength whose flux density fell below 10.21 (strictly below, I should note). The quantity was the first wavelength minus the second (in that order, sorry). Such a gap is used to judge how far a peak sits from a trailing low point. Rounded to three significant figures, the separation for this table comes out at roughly -72.5 angstroms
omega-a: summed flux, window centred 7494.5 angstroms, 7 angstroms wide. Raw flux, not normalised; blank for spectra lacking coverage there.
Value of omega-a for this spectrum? 19.0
